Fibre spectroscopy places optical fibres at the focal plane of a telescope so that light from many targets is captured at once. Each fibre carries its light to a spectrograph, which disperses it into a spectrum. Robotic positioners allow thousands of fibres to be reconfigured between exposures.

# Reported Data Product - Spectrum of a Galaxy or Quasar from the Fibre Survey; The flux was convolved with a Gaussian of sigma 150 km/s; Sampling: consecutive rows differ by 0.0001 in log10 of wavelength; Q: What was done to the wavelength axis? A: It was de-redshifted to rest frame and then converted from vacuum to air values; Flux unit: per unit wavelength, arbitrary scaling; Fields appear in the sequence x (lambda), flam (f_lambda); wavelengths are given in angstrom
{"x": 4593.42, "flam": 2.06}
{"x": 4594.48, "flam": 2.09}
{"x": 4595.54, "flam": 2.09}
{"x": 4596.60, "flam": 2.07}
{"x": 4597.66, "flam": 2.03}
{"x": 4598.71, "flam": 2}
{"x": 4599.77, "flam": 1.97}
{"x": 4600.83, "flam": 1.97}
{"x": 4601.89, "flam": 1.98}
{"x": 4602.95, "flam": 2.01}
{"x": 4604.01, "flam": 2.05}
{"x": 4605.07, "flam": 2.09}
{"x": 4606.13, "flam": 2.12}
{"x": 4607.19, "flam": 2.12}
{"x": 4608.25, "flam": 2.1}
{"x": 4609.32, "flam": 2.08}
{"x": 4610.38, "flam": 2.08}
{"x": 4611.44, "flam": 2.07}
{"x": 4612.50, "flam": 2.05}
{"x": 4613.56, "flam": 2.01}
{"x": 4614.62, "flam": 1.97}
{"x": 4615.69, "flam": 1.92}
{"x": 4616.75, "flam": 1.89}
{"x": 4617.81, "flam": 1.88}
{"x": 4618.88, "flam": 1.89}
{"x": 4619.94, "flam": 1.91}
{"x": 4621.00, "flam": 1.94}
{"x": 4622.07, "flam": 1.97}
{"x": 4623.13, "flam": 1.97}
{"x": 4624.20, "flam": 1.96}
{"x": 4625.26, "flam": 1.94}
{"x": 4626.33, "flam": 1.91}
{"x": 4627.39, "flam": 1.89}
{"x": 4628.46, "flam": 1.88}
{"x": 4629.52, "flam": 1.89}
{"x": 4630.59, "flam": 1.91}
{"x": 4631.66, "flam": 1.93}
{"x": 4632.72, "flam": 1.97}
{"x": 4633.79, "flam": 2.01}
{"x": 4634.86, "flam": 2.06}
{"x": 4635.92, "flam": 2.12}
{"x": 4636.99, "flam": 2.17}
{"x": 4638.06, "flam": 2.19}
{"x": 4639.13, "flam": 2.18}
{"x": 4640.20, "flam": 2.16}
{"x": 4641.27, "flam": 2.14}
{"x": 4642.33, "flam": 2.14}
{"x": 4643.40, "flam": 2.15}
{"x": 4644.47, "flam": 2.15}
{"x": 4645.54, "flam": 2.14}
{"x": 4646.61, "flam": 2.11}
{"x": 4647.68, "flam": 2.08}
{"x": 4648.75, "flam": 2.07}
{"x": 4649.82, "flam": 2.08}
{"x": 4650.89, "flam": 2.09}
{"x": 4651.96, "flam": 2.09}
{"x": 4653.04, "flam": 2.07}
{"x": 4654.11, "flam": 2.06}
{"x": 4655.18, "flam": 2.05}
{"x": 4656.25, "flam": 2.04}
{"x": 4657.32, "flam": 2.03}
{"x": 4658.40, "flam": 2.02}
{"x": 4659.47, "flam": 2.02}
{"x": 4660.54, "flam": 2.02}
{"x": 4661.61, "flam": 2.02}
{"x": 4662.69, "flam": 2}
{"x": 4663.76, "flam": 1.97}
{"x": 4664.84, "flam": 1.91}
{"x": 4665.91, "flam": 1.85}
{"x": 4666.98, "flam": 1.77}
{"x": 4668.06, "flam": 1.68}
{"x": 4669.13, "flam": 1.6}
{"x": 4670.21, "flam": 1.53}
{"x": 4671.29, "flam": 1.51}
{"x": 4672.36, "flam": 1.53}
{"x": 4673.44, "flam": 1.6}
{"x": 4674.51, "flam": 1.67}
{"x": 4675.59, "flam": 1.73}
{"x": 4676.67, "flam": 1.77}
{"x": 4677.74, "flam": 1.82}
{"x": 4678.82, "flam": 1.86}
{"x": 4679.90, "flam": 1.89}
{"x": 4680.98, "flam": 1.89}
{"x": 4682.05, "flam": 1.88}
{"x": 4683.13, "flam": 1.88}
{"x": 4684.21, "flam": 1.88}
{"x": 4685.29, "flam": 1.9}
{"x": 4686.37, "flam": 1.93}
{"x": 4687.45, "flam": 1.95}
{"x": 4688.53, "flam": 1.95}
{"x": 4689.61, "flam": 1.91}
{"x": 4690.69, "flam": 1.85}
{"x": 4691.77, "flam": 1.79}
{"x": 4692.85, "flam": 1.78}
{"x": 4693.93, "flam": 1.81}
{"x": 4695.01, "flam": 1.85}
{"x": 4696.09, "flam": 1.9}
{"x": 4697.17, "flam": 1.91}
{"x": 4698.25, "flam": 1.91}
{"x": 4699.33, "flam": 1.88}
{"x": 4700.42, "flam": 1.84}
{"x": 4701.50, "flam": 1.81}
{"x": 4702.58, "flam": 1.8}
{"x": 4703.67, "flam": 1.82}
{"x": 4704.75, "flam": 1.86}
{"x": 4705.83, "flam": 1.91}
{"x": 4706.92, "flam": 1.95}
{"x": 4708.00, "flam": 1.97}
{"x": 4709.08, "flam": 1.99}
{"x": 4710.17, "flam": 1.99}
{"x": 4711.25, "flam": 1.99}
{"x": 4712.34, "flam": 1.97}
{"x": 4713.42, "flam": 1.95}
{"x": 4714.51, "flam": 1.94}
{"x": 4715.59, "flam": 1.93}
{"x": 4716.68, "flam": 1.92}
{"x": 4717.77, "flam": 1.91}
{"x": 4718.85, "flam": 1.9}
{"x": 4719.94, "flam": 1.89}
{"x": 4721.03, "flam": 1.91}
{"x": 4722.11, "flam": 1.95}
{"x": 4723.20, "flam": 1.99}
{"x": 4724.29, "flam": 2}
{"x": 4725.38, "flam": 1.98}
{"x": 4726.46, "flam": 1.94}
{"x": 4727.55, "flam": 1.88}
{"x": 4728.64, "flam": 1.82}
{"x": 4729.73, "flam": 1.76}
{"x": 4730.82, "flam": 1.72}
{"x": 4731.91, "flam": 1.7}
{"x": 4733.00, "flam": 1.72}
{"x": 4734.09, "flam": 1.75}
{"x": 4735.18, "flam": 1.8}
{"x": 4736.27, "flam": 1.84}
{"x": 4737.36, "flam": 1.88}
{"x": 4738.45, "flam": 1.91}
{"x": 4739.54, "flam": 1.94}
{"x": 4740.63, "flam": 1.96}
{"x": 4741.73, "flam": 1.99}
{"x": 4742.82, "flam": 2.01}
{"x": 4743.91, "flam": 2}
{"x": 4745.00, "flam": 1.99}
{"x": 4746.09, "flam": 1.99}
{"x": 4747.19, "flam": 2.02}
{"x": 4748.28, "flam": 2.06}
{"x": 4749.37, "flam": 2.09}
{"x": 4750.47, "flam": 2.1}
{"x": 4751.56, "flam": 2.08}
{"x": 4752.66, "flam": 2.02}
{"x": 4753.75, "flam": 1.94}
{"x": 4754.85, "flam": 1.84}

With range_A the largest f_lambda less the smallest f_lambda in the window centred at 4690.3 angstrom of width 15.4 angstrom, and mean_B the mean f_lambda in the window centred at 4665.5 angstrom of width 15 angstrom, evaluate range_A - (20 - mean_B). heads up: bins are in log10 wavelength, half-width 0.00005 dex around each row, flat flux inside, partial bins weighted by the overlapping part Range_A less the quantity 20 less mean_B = -18.0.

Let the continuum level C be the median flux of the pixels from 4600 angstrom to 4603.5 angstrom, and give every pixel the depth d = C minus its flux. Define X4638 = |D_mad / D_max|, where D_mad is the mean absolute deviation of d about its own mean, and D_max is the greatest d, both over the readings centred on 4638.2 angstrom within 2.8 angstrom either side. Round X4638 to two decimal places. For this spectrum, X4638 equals 0.14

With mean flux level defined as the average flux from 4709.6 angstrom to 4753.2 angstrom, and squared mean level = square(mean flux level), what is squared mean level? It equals 3.72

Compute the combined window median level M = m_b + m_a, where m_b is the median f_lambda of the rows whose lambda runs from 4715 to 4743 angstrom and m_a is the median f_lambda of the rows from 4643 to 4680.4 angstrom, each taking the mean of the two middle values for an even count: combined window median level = 3.93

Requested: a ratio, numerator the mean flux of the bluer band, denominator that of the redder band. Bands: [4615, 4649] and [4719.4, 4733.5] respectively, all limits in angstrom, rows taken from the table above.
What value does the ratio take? 1.08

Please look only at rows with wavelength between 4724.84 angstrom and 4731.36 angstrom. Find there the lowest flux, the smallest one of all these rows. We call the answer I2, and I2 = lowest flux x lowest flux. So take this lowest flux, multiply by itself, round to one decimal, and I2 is 3.0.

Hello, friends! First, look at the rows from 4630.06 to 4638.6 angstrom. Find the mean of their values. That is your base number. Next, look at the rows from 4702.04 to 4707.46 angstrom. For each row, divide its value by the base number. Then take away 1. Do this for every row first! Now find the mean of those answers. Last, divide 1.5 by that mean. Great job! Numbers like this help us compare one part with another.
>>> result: -17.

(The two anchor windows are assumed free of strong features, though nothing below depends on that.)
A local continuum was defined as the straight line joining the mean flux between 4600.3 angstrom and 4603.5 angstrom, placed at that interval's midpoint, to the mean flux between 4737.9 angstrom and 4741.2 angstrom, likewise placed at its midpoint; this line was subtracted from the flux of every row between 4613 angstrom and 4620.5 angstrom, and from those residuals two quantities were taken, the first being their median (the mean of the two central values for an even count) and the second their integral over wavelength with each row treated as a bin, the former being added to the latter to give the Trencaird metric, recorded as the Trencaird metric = -0.49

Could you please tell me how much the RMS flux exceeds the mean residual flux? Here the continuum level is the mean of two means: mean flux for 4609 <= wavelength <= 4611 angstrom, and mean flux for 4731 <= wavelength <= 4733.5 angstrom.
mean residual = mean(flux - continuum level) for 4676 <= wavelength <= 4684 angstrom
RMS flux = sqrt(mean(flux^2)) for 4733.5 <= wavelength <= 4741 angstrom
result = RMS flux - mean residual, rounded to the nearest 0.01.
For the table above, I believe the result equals 1.91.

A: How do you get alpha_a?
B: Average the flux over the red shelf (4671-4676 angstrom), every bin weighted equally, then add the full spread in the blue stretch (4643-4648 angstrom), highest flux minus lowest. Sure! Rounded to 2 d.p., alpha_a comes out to 1.68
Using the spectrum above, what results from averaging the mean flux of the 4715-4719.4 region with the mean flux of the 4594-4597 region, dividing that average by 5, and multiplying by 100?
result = 40.0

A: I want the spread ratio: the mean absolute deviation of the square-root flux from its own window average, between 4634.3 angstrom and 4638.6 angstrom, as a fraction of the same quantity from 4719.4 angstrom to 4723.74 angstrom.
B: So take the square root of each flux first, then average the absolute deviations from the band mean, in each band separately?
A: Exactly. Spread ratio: 1.23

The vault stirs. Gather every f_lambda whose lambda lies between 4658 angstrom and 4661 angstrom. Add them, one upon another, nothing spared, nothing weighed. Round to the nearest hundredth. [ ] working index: 6.06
